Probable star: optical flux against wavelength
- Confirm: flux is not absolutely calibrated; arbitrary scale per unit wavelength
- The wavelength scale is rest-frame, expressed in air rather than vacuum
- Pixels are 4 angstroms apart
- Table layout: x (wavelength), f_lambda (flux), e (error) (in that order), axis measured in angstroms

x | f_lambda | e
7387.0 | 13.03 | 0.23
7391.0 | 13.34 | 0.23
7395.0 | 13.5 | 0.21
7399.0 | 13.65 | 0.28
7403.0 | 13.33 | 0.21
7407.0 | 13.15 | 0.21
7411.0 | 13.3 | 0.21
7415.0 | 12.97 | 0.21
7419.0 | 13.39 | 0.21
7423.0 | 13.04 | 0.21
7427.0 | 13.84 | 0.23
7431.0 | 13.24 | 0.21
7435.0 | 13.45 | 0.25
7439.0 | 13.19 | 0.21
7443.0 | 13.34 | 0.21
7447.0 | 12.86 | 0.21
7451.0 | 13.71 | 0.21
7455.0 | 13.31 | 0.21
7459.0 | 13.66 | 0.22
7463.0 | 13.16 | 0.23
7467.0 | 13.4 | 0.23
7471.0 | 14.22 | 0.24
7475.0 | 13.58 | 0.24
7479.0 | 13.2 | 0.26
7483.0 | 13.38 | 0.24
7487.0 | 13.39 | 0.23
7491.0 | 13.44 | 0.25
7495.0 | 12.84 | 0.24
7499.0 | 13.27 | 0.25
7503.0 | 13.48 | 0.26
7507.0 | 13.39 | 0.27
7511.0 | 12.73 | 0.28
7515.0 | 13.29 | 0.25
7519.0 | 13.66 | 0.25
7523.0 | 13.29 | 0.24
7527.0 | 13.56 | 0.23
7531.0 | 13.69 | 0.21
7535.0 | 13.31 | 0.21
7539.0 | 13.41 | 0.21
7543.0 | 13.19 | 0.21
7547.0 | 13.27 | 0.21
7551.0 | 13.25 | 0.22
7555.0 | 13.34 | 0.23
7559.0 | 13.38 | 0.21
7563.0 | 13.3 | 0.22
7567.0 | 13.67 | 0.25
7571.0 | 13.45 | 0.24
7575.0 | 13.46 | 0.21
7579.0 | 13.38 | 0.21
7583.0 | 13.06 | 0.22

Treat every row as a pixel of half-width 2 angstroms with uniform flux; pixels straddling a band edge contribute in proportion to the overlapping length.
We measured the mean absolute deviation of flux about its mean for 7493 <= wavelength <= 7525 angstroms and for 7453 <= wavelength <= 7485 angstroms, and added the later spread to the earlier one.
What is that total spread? 0.48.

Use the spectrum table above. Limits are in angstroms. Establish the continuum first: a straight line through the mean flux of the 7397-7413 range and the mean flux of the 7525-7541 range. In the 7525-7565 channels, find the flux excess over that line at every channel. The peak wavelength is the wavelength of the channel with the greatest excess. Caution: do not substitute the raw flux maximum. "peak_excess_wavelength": 7531.0 angstroms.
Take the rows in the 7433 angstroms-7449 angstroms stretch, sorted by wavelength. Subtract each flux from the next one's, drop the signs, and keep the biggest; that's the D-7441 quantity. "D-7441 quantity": 0.48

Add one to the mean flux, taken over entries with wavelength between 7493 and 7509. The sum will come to 14.2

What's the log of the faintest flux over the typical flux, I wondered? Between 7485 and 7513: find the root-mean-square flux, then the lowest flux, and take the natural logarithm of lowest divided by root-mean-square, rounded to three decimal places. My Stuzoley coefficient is -0.038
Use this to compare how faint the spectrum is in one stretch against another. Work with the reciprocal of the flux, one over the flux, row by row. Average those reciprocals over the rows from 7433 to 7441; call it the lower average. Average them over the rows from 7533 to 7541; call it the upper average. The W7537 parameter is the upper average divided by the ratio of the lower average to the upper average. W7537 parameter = 0.0746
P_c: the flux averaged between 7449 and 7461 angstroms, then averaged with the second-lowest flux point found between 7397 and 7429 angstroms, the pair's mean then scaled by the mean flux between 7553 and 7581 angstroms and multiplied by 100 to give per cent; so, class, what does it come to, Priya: 99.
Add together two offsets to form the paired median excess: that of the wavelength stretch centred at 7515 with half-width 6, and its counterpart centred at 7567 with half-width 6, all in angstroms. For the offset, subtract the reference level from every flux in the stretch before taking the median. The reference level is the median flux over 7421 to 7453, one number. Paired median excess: 0.16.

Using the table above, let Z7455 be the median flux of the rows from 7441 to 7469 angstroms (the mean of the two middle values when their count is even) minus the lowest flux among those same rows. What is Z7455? 0.48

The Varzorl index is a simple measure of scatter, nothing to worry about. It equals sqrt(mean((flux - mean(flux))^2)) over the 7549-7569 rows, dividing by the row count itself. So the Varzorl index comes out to 0.15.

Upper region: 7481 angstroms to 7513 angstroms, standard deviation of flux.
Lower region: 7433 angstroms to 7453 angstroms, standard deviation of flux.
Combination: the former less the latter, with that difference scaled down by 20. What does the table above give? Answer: -0.001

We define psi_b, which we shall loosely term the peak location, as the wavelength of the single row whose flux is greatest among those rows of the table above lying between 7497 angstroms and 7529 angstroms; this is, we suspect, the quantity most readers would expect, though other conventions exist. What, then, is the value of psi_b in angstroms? 7519.0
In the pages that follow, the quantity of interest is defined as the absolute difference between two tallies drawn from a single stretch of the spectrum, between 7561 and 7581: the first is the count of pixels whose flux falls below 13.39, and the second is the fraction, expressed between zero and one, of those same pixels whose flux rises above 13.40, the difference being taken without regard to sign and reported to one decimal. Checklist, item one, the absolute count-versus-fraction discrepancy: 1.4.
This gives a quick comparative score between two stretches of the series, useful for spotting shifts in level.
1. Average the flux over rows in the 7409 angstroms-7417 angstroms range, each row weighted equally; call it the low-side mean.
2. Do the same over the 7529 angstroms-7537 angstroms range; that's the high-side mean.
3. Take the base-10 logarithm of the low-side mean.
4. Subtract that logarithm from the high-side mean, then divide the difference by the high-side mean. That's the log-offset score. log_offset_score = 0.917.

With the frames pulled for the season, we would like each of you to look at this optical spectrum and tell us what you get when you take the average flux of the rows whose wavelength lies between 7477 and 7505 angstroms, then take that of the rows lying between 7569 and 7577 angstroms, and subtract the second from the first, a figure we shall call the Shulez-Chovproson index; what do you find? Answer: -0.17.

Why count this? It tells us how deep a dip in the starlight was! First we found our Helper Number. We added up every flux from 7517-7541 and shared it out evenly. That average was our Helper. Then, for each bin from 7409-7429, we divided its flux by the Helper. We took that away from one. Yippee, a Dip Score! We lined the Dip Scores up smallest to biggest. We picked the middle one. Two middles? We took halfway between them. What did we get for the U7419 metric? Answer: 0.014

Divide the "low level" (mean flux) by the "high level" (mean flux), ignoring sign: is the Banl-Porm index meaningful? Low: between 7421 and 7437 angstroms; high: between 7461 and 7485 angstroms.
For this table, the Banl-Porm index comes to 0.99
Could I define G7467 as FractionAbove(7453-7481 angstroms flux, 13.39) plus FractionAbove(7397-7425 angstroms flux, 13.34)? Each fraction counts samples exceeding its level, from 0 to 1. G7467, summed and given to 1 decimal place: 0.9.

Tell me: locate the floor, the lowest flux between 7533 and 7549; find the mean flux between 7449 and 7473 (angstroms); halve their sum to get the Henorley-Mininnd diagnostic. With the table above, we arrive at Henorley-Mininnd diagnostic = 13.4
